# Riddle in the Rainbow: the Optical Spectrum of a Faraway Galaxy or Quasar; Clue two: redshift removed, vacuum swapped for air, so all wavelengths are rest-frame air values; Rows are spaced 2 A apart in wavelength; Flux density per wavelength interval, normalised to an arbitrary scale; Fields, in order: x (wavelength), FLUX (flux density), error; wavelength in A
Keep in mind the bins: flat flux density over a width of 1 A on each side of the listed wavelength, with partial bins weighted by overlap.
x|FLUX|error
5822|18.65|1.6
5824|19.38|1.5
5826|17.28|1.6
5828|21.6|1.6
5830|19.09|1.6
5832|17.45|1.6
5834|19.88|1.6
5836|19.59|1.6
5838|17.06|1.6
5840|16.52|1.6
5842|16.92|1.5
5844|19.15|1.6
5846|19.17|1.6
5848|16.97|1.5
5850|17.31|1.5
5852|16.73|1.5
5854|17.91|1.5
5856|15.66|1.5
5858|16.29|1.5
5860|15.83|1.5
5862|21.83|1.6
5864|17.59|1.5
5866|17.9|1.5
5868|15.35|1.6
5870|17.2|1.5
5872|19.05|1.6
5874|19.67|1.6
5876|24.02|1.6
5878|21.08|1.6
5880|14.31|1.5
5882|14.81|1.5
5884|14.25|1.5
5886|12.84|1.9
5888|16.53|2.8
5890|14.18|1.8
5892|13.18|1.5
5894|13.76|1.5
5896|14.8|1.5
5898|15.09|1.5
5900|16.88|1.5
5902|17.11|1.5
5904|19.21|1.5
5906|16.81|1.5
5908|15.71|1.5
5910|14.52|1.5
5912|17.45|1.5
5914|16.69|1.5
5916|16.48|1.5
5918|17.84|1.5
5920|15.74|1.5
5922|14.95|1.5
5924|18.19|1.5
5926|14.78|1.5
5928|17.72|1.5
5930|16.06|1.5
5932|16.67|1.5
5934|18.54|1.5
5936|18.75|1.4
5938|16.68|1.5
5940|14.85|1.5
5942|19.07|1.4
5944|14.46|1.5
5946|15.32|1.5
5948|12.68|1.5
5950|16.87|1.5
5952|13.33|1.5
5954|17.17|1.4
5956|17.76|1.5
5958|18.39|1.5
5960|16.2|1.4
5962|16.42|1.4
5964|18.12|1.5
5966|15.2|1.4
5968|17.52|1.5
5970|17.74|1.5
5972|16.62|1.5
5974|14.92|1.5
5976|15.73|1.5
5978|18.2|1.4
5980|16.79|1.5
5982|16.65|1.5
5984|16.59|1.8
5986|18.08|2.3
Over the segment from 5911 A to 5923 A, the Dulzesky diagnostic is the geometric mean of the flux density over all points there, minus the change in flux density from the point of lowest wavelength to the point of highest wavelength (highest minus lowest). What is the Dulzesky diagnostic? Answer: 19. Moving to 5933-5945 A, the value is 21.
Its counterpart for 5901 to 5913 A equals 16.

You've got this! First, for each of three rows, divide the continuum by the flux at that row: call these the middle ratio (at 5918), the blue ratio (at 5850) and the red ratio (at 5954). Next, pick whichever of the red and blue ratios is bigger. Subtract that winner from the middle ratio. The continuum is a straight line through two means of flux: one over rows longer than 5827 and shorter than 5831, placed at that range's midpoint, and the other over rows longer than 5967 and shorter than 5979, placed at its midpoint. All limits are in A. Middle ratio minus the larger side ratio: -0.13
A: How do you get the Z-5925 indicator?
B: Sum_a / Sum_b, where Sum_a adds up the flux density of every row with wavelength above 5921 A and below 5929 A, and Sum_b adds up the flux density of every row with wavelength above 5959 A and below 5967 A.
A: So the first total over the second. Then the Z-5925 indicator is 1.00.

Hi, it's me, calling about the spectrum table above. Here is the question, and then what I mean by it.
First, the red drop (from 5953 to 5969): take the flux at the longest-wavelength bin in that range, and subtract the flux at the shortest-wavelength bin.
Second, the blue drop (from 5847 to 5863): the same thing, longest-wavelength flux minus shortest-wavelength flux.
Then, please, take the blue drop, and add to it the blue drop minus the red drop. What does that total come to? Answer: 9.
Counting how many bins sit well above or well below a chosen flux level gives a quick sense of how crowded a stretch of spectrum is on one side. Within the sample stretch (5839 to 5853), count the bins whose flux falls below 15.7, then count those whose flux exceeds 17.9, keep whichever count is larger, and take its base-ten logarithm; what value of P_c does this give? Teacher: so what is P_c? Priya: 0.30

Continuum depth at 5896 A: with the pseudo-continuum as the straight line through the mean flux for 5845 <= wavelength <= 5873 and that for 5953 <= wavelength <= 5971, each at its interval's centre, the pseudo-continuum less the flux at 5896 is 2.6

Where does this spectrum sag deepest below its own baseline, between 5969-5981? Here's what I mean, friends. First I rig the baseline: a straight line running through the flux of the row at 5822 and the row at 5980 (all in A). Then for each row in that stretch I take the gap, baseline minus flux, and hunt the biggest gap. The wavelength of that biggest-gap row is 5974 A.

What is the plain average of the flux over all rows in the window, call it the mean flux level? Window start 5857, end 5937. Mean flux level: 16.7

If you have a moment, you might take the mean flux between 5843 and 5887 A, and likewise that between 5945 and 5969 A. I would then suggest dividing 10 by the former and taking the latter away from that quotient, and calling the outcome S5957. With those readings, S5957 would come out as -15.7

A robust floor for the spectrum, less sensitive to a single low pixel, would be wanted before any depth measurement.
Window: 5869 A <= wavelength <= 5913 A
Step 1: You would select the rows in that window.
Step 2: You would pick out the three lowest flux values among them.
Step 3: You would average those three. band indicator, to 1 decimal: 13.3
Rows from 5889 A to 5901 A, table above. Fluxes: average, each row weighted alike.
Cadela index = 14.6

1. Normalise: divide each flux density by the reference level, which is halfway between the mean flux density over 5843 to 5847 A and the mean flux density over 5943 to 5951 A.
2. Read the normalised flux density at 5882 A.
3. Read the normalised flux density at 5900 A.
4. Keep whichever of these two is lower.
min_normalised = 0.87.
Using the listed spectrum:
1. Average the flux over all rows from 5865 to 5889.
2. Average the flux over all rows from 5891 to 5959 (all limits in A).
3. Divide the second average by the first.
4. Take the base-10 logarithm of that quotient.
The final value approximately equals -0.03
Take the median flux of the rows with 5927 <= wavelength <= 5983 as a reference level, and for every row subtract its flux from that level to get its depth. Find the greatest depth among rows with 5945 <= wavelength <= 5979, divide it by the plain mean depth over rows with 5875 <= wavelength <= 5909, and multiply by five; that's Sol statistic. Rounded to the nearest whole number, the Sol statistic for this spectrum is 38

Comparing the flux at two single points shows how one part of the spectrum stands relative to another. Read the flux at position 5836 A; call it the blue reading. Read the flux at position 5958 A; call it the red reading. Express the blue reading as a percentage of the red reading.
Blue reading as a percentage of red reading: 107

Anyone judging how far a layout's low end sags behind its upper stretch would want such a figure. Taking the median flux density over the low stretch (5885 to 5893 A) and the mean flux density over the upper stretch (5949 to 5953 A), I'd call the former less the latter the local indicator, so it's -1.4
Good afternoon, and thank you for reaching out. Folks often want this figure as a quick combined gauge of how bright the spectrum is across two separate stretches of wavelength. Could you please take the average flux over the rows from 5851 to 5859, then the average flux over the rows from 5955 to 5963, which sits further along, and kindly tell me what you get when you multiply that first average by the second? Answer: 286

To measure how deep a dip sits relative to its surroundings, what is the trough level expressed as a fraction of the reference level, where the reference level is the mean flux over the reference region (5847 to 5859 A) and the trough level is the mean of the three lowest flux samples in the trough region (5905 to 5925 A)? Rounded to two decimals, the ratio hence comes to 0.90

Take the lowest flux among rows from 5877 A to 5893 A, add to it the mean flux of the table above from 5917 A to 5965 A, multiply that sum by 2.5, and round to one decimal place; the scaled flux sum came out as 73.4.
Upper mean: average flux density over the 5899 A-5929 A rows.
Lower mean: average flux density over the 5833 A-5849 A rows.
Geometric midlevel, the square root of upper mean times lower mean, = 17.4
